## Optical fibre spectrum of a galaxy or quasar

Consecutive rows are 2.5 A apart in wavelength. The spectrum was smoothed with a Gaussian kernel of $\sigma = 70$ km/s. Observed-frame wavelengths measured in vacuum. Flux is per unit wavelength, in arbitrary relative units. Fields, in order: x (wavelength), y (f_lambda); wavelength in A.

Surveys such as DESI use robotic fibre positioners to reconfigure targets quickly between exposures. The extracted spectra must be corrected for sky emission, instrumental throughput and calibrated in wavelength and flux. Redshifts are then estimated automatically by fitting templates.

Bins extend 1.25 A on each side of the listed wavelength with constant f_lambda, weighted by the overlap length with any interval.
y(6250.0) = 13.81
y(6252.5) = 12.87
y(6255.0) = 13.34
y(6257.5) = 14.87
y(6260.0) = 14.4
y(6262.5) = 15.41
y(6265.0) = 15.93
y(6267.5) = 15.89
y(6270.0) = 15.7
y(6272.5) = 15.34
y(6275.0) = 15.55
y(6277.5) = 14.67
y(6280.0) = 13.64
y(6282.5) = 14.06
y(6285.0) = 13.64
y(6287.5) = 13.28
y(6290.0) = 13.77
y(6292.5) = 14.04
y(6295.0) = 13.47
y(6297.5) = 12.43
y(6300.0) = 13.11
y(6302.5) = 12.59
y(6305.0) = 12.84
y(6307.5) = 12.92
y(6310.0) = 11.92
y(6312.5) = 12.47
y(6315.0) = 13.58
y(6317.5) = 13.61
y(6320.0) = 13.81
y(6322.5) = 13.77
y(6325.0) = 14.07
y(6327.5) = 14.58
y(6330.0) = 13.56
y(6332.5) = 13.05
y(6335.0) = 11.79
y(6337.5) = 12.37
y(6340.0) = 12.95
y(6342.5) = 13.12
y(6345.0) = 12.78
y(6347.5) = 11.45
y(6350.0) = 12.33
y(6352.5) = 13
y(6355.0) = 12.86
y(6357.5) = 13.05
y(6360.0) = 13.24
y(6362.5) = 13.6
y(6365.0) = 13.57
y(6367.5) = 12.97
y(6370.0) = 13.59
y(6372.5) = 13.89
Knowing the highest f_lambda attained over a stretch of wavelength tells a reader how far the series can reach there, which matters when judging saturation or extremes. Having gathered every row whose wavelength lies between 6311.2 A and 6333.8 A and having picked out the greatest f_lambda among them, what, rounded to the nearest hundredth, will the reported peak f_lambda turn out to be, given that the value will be 14.58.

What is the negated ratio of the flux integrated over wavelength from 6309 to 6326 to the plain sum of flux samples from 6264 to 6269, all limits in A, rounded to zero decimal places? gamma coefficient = -7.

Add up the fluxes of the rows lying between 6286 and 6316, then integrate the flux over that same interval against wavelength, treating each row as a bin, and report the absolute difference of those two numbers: 235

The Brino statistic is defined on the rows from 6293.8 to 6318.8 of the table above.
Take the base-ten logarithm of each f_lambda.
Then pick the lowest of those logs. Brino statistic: 1.08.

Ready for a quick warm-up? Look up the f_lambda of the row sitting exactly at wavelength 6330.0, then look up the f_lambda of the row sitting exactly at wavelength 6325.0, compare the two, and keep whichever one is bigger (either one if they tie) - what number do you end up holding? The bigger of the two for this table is 14.1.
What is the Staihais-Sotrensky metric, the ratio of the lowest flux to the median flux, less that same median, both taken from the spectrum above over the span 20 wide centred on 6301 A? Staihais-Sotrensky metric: -12.0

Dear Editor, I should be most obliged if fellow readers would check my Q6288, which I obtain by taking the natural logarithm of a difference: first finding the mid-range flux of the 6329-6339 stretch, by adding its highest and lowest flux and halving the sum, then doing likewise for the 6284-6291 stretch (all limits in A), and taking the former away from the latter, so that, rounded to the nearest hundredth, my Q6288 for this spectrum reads -0.16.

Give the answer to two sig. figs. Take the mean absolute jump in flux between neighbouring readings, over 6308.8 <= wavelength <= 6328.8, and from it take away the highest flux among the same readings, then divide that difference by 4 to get -3.5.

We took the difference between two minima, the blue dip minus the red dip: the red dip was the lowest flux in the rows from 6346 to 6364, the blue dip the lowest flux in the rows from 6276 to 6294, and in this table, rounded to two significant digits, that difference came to 1.8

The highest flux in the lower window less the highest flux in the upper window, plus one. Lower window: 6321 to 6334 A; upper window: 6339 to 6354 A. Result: 2.5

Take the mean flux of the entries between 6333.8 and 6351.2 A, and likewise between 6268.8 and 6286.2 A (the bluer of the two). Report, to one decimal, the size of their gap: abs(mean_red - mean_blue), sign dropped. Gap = 2.3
